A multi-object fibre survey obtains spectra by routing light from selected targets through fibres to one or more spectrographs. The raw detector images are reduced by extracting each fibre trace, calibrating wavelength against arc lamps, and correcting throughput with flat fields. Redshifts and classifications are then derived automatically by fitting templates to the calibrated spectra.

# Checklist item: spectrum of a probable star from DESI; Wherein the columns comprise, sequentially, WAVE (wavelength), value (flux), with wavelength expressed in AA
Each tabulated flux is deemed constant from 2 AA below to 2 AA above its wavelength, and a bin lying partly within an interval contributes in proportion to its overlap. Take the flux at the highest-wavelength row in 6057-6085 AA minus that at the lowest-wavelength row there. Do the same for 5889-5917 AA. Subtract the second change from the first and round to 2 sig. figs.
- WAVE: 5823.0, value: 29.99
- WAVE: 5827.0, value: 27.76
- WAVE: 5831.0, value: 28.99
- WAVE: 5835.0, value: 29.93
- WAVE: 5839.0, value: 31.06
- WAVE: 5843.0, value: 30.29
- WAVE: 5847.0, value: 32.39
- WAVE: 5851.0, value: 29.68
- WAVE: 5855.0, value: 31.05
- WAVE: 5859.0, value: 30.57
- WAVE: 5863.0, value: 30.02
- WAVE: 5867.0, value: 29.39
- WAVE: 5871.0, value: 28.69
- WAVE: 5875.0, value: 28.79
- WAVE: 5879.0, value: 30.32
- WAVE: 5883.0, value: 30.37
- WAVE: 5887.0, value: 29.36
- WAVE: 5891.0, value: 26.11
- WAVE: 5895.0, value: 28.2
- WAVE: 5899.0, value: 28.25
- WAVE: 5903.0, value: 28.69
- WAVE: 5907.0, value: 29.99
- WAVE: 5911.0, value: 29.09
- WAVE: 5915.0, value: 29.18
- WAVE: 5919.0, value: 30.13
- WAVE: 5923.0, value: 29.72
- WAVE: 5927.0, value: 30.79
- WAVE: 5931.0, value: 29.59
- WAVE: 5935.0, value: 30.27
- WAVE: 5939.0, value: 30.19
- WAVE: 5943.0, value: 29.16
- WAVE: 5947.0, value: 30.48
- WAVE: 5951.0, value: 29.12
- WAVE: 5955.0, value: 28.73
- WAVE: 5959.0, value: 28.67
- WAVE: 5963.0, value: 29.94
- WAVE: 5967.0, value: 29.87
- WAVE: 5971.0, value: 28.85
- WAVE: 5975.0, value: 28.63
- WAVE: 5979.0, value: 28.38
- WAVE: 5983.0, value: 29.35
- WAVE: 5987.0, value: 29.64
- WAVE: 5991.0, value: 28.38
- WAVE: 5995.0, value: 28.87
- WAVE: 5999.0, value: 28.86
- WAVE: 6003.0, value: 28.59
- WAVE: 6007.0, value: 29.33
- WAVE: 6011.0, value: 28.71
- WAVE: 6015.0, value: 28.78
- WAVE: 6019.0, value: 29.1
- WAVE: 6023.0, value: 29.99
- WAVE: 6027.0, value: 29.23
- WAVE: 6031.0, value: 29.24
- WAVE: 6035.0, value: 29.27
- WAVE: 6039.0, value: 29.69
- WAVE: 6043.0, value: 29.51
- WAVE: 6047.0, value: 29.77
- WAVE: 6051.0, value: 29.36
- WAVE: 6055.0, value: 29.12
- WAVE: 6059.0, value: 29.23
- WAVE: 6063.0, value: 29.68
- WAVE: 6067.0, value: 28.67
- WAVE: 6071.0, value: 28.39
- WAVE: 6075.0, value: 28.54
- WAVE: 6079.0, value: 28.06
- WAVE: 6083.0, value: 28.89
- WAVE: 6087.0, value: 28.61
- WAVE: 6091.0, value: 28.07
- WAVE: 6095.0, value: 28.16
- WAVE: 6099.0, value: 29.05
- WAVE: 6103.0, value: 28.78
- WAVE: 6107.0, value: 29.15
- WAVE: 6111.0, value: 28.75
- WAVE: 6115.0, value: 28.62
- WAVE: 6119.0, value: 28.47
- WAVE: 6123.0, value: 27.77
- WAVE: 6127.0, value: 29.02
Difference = -3.4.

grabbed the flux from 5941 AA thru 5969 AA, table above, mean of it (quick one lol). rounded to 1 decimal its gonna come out 29.4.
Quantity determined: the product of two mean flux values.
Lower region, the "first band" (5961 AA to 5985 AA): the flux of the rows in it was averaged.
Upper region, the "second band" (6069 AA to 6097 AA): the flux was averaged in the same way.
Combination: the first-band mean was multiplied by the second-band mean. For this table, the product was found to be 828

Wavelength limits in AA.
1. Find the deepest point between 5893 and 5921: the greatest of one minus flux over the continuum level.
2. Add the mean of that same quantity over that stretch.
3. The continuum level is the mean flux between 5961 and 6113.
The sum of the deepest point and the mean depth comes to 0.03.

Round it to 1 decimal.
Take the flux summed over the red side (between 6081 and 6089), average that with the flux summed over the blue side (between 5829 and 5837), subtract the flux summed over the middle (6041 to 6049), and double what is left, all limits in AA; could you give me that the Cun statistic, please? -2.1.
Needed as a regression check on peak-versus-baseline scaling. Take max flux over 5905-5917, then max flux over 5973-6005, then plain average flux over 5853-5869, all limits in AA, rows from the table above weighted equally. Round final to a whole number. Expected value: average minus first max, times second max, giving 8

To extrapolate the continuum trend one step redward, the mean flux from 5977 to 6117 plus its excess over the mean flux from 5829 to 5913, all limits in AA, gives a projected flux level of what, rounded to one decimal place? 28.4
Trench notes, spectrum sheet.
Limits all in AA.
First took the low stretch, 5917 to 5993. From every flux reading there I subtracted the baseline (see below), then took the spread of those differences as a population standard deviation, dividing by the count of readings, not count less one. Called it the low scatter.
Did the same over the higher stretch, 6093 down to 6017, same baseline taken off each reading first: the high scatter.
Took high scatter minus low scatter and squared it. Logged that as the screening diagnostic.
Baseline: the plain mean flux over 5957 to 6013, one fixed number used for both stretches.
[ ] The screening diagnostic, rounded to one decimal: 0.0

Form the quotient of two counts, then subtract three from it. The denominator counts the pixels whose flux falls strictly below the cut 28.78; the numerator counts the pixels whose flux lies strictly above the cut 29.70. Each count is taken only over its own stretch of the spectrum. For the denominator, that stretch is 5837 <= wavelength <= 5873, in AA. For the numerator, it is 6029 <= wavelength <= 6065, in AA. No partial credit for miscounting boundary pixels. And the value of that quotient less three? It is -2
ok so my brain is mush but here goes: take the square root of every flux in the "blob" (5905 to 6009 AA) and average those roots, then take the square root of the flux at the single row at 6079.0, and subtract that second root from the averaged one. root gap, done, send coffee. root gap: 0.12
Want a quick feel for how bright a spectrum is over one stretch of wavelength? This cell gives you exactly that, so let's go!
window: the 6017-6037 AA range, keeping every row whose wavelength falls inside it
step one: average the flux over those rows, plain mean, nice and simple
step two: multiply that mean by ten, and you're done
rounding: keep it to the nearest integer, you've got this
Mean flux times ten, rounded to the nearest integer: 294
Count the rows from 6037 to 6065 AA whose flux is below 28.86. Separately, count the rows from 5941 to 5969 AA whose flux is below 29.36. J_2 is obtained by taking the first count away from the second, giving 4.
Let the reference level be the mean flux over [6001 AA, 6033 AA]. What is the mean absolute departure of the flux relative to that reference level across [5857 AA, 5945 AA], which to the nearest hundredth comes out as 0.83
